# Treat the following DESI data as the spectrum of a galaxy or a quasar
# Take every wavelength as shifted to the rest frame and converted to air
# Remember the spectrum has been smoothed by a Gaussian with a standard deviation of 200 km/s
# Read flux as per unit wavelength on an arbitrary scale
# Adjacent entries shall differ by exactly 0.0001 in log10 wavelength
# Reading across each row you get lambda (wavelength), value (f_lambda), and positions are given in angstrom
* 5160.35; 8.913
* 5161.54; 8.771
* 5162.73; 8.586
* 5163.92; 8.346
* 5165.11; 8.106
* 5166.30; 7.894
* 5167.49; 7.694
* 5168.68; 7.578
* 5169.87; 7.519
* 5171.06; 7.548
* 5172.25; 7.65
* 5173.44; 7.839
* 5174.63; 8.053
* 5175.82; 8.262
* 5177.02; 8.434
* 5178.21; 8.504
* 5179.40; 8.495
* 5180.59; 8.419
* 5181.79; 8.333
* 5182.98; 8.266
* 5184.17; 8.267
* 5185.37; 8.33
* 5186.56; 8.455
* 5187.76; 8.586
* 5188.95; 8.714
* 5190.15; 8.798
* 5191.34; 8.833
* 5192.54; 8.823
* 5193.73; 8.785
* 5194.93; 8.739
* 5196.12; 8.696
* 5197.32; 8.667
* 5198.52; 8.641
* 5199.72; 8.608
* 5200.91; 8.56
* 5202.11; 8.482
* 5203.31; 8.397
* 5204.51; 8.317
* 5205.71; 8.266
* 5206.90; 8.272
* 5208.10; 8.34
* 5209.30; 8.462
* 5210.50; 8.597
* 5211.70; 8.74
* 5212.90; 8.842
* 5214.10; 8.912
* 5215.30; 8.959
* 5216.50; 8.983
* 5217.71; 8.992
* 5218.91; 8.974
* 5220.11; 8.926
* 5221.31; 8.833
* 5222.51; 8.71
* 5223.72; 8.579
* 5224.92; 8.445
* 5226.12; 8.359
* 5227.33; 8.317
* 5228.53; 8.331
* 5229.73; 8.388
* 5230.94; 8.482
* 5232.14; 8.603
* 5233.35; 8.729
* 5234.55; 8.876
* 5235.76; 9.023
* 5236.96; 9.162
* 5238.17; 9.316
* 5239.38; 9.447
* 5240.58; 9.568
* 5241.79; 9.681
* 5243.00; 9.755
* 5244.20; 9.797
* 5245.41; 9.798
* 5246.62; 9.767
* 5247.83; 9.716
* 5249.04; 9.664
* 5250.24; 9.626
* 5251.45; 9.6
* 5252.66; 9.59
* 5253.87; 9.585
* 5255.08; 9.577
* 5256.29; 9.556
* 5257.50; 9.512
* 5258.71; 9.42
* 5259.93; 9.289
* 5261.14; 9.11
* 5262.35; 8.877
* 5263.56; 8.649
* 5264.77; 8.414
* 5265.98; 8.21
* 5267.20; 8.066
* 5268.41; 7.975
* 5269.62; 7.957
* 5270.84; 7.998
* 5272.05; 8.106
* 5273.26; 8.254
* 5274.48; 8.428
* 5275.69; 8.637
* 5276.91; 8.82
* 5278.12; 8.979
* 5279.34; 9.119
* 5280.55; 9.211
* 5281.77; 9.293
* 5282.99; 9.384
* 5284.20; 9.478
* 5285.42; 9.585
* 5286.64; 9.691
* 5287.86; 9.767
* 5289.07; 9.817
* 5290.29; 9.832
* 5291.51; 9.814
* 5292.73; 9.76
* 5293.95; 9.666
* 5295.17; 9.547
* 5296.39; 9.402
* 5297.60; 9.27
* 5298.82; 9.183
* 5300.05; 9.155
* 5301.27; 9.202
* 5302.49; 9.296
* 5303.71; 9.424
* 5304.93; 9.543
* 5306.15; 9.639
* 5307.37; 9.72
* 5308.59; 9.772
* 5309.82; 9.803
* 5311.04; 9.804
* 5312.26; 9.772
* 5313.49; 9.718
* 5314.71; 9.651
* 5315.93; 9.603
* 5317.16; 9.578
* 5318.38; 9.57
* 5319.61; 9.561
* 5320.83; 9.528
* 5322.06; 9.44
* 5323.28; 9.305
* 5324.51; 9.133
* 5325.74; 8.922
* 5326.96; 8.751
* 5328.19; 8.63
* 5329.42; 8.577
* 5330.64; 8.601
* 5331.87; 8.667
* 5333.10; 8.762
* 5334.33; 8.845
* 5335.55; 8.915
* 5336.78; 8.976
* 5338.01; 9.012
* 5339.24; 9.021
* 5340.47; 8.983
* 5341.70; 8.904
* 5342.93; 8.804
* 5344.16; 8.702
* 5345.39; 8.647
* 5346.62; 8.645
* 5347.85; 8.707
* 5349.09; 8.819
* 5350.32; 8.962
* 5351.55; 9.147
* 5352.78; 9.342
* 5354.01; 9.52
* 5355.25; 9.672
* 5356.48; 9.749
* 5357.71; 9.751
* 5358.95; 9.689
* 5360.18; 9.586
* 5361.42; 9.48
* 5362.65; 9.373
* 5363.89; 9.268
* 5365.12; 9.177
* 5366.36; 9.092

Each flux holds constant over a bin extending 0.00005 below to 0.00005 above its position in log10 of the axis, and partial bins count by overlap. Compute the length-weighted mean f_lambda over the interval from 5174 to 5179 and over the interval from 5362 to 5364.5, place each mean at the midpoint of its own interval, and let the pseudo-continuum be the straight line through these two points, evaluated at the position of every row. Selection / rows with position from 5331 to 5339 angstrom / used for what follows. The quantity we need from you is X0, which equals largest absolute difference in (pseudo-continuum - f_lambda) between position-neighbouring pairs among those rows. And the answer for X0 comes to 0.088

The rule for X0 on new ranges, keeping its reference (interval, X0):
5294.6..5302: 0.152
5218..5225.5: 0.140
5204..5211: 0.129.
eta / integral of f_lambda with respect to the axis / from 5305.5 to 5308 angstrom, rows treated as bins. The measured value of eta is 24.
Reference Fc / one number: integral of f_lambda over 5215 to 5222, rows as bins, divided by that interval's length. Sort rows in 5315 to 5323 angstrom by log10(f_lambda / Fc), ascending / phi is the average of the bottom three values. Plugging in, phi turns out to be 0.03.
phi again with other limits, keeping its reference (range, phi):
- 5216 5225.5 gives -0.02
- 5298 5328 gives 0.00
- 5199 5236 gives -0.03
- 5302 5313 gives 0.02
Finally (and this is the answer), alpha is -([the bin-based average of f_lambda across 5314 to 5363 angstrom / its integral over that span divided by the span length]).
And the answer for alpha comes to -9.1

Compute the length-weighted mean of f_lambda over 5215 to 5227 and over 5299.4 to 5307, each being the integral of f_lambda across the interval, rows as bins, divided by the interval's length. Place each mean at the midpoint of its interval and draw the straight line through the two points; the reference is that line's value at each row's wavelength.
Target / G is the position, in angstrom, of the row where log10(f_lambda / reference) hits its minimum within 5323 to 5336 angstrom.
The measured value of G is 5329.42 angstrom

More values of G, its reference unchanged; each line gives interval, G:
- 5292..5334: 5329.42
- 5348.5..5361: 5349.09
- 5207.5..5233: 5227.33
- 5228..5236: 5228.53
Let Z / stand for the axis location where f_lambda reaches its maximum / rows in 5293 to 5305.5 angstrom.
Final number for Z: 5293.95 angstrom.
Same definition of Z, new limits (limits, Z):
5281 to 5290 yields 5289.07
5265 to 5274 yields 5273.26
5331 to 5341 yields 5339.24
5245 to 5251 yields 5245.41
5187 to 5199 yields 5191.34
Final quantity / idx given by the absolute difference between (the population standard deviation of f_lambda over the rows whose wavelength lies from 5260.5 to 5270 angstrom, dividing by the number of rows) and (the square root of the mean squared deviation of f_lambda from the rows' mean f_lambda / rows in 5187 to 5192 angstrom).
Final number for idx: 0.31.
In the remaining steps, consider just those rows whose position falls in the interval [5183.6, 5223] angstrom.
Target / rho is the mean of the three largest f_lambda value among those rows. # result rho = 9.0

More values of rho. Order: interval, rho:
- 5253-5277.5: 9.6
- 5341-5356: 9.5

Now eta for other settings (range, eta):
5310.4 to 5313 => 25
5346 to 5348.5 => 22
